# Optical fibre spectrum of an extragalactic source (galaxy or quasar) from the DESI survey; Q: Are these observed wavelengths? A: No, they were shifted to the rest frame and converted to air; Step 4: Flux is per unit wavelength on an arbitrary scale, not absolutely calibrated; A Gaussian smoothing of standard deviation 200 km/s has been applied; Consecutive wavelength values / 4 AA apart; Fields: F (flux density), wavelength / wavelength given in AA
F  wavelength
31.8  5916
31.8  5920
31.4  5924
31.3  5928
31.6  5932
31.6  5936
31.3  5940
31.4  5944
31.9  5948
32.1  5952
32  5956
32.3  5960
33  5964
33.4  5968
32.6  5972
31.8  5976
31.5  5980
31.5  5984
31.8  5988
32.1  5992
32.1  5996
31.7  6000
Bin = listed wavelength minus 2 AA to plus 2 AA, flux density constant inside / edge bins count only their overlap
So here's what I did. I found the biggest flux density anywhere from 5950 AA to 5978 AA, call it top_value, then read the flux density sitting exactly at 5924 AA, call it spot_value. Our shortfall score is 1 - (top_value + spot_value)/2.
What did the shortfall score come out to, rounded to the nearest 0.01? -31.40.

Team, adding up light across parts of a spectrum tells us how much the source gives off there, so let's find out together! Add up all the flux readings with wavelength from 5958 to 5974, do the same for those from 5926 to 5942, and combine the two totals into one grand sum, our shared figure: 257.1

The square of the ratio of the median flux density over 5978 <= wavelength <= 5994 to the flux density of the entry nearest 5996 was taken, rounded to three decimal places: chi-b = 0.972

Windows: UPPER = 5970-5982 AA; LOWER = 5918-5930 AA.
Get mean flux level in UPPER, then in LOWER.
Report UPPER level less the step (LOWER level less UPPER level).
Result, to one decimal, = 32.4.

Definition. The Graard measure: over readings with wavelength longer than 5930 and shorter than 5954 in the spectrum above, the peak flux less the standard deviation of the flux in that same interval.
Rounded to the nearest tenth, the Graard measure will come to 31.8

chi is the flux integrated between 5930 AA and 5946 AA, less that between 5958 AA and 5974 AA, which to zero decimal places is -22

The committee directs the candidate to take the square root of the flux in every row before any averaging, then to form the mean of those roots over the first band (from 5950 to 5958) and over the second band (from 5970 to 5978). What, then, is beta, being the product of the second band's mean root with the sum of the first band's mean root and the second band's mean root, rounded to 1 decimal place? 64.3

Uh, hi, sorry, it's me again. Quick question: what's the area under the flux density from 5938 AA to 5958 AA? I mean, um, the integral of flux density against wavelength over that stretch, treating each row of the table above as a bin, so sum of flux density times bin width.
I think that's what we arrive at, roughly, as 635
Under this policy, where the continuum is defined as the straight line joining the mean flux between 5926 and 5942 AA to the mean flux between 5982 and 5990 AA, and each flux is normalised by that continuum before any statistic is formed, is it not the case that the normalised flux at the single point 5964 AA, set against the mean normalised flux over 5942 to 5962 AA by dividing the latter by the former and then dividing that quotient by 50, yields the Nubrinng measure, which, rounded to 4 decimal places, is 0.0194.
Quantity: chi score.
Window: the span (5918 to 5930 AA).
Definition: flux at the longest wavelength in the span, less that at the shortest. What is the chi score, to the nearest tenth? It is -0.5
